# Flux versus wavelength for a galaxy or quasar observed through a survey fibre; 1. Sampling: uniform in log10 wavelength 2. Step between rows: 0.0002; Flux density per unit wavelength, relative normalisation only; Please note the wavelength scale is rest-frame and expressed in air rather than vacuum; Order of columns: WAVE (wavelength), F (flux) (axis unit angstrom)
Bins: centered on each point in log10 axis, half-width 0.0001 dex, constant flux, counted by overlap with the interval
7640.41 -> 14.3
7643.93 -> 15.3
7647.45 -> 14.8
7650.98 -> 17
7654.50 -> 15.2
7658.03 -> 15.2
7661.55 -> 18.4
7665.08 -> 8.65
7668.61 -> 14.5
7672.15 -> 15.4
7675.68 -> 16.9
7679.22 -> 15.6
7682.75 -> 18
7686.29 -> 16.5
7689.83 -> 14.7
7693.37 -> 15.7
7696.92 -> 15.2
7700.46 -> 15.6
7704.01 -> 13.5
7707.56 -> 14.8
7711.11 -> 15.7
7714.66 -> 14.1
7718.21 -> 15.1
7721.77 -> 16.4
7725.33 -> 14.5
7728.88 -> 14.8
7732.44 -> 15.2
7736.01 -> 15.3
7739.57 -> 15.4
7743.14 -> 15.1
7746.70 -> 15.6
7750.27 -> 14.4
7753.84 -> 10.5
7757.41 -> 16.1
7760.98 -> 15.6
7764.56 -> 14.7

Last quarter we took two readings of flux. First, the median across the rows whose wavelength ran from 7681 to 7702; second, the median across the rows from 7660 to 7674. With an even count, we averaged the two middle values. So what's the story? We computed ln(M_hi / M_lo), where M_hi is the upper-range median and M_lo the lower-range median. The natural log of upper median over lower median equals 0.05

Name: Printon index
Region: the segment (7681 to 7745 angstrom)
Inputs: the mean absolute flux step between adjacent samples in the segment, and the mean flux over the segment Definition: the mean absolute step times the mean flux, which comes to 15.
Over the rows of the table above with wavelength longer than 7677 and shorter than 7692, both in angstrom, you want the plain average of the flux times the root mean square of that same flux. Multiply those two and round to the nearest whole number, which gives 263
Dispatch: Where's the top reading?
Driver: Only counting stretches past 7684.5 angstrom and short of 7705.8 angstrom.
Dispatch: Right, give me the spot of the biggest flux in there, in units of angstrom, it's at 7686.29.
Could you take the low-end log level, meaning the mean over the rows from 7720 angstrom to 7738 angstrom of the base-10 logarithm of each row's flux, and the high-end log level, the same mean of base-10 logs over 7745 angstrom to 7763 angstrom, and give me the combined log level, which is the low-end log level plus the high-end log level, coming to 2.34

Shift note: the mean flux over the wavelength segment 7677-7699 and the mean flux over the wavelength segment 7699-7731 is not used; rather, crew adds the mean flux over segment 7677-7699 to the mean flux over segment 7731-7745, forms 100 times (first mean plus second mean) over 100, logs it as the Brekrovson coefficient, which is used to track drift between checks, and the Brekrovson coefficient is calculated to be 31.2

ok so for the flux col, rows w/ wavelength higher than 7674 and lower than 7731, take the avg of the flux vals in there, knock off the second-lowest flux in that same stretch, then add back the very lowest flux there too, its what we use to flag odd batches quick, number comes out 14.8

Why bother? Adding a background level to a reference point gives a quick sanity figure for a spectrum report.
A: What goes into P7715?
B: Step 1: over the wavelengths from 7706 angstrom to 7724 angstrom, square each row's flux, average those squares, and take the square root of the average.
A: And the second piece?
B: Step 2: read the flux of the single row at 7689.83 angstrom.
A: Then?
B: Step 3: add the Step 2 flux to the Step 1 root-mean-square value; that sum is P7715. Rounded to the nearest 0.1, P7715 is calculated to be 29.9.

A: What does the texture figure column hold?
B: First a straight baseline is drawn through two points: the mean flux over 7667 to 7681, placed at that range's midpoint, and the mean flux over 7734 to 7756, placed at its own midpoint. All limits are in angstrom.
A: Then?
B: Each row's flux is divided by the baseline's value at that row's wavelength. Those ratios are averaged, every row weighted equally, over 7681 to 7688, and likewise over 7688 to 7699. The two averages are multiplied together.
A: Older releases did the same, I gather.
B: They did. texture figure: 1.11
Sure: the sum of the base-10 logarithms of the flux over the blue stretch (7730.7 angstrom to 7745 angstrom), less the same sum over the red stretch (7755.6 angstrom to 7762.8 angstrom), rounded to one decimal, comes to 2.3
